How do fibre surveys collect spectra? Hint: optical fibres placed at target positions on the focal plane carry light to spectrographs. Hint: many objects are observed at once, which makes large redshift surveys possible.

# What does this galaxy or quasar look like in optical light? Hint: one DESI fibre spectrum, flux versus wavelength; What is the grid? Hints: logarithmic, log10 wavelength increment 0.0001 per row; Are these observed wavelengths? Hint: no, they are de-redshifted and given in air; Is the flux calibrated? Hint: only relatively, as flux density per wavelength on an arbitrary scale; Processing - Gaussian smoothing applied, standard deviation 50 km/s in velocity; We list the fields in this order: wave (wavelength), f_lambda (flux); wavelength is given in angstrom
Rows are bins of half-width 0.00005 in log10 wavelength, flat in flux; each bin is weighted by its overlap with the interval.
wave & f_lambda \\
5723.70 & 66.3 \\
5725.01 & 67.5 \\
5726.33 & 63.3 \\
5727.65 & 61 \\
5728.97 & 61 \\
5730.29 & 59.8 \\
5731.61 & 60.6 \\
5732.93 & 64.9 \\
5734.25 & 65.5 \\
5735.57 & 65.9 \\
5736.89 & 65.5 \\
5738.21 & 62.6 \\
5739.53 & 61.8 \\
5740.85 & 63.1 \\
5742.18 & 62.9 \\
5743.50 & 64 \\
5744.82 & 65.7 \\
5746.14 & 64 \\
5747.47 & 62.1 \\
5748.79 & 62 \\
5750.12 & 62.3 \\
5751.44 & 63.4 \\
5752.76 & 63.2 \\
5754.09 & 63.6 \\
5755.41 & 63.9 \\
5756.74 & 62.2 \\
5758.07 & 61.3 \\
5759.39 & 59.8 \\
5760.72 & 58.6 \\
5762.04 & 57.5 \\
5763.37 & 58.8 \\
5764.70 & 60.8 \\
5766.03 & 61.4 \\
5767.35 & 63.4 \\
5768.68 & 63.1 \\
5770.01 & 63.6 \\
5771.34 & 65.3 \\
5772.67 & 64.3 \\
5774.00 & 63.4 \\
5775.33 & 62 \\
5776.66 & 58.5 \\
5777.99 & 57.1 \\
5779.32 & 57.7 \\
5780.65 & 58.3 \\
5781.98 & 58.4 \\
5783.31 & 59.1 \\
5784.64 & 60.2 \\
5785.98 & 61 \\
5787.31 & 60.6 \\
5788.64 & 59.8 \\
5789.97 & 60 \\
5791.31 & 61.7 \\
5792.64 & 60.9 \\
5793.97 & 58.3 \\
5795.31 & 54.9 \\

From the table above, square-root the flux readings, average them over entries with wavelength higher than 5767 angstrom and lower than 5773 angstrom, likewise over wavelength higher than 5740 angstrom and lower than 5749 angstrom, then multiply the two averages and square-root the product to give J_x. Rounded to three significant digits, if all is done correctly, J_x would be 7.98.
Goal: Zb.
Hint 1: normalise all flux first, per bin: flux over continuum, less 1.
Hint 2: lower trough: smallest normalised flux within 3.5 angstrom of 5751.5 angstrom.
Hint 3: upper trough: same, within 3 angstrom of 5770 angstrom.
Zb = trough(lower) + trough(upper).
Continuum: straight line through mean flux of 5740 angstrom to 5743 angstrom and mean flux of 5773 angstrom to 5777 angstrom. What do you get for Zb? 0.01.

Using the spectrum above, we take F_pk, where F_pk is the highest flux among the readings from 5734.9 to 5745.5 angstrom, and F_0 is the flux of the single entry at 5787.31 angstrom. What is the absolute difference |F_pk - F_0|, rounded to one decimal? 5.3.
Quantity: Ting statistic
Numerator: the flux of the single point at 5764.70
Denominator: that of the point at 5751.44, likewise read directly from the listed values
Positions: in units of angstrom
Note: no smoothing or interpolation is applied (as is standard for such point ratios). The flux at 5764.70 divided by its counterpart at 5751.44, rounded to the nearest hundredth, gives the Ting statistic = 0.96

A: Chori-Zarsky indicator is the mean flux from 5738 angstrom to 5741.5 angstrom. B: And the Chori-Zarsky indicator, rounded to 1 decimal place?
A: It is 62.5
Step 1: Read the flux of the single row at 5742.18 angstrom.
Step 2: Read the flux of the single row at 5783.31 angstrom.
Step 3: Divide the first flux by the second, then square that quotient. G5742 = 1.13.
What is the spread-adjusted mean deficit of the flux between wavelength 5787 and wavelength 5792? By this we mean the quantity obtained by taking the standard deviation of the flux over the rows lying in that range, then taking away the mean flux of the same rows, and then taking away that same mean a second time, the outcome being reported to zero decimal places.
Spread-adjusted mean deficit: -120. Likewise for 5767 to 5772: -127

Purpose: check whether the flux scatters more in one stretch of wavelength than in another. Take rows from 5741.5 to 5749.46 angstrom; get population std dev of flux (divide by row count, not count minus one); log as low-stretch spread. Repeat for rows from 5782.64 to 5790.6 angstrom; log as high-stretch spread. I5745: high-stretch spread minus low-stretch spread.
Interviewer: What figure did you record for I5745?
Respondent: -0.7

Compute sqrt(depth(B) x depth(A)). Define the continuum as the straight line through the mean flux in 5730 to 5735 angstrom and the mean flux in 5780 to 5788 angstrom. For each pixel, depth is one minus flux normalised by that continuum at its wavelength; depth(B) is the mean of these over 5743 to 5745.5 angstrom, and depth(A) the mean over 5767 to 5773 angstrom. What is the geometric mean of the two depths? 0.05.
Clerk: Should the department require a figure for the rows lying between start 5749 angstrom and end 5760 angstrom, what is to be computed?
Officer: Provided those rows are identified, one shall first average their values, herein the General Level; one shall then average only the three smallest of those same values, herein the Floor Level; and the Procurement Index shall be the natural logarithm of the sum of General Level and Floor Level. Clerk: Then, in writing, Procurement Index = 4.82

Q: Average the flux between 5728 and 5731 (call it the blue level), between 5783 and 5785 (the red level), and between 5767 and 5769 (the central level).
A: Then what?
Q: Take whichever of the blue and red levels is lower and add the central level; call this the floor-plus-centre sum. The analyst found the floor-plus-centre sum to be 122.9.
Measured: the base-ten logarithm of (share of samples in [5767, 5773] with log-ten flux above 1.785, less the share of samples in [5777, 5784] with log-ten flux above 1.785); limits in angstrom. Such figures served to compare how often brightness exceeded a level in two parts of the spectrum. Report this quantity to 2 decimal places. 0.00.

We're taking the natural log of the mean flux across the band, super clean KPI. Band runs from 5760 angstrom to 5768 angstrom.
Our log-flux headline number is 4.096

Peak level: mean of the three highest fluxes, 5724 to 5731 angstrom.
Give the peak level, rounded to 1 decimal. 63.9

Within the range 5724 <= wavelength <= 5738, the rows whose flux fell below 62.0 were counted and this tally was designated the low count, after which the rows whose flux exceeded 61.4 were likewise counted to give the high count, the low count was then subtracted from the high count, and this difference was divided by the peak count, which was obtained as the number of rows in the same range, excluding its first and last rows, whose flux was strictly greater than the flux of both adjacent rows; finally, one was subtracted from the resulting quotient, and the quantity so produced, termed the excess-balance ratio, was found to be 1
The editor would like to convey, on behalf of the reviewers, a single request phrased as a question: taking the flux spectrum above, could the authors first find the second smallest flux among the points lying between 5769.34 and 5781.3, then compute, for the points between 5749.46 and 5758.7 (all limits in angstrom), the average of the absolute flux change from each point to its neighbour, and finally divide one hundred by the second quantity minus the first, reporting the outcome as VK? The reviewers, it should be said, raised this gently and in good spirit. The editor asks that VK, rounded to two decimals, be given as -1.76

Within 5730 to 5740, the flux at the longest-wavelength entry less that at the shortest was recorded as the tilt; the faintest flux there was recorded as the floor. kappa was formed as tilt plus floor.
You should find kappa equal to 62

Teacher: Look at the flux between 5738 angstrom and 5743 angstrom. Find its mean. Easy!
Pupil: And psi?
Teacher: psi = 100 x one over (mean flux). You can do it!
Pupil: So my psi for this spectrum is 1.597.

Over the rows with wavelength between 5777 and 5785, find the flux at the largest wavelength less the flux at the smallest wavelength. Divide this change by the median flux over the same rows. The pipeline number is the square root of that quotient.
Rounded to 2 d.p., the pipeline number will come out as 0.23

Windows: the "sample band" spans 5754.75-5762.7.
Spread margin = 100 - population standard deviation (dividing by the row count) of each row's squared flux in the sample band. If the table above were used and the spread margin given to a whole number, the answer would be -163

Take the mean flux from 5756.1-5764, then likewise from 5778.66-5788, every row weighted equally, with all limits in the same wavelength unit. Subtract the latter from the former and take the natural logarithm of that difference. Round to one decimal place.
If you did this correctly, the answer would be -1.0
